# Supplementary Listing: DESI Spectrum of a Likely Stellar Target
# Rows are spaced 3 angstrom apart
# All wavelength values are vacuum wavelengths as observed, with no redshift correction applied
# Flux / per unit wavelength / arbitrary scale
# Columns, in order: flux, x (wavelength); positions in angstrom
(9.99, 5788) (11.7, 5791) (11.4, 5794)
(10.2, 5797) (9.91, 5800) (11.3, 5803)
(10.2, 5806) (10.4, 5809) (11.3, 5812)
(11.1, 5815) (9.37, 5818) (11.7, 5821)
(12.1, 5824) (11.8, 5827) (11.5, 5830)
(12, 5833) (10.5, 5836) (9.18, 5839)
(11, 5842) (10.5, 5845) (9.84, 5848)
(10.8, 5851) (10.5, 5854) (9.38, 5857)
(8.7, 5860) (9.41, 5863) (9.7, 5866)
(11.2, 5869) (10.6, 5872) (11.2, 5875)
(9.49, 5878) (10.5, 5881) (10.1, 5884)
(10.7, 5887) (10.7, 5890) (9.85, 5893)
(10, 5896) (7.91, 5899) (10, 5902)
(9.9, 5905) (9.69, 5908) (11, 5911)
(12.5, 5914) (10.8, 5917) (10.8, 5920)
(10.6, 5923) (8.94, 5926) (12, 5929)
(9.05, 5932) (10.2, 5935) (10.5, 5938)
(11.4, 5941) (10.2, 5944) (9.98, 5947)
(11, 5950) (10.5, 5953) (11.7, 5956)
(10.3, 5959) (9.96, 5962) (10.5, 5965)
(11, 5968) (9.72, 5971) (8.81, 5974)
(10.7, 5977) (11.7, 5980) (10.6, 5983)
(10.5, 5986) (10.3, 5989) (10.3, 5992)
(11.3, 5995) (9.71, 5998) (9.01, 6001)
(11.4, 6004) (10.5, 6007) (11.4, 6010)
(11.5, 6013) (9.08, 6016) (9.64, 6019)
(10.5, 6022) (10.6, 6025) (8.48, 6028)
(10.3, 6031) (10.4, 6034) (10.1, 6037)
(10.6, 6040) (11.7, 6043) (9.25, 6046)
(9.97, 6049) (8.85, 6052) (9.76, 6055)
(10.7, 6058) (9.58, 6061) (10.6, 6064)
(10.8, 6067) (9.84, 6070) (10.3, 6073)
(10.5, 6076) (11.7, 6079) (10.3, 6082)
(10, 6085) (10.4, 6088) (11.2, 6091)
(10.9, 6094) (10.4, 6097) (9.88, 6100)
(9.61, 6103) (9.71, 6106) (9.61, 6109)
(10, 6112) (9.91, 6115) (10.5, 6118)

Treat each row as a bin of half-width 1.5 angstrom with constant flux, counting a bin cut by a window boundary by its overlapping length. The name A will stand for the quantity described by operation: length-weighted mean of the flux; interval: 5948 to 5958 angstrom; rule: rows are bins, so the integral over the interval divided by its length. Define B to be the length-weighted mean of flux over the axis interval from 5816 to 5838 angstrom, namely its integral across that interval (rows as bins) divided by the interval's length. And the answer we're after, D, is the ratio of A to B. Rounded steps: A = 11.0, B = 11.2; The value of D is 0.98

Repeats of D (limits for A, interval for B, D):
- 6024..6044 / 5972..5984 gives 0.99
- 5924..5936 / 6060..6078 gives 0.97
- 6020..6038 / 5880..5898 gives 0.98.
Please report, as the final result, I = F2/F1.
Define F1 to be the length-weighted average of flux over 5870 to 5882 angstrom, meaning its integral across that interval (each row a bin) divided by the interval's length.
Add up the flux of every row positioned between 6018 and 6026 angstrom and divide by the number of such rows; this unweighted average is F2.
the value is 0.98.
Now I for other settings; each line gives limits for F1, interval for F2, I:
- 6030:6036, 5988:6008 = 1.00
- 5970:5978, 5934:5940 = 1.07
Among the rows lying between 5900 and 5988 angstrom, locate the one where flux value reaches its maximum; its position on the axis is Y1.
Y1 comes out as 5914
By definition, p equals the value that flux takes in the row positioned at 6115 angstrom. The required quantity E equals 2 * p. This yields 19.8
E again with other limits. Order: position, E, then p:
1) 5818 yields 18.7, 9.37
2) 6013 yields 23.0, 11.5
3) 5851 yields 21.6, 10.8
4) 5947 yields 20.0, 9.98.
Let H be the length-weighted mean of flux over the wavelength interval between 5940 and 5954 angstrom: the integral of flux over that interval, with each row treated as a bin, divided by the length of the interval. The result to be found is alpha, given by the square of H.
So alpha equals 112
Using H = 10.59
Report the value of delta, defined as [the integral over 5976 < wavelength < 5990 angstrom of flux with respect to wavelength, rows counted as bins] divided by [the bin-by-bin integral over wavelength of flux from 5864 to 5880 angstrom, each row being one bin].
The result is 0.91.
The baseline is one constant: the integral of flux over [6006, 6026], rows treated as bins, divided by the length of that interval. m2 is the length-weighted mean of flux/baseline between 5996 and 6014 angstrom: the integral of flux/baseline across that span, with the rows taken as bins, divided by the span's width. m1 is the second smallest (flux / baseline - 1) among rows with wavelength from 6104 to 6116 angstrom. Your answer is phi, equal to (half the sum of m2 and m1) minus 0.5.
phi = -0.03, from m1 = -0.071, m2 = 1.01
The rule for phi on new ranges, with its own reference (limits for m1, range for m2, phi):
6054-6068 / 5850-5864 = -0.07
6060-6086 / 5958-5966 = -0.04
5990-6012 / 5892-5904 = -0.08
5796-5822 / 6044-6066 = -0.05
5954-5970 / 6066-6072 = -0.02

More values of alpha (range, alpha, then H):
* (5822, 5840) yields 127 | 11.25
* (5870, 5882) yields 110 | 10.48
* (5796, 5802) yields 103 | 10.15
